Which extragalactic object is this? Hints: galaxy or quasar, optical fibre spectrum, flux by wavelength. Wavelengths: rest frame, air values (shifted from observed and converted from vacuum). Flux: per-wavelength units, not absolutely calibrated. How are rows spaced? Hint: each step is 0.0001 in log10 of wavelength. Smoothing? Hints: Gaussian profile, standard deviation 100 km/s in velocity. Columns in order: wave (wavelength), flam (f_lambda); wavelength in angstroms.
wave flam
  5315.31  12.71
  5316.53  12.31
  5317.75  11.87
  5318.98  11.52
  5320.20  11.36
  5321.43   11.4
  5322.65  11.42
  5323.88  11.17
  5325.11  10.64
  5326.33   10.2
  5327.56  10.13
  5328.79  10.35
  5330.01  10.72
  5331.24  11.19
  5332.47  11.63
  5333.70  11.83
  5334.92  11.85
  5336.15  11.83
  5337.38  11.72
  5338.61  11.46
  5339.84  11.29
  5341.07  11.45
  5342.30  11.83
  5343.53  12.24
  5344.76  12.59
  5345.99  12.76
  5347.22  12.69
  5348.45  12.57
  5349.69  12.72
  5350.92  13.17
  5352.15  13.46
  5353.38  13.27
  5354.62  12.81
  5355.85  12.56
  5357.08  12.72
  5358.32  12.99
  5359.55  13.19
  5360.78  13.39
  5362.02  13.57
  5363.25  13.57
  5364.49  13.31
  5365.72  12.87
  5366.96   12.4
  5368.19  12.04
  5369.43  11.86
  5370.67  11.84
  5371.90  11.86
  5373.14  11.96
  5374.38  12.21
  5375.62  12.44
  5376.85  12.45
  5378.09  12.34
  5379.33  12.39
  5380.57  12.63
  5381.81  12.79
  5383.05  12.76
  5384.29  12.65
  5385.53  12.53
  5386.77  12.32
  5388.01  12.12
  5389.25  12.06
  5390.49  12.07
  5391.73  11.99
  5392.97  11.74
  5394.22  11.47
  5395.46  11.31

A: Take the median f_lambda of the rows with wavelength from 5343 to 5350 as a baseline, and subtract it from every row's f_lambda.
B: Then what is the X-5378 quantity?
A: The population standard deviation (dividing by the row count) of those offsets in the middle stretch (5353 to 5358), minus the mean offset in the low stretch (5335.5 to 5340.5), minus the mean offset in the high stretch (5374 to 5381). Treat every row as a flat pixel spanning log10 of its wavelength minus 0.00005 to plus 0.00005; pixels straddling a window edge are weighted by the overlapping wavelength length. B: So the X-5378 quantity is 1.6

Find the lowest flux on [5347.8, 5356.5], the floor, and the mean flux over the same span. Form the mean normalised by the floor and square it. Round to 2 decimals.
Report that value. 1.06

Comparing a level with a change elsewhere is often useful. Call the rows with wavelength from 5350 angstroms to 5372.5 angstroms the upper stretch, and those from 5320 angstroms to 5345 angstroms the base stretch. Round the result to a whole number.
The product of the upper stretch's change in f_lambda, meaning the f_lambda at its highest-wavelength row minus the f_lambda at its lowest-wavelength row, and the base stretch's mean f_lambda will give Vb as -15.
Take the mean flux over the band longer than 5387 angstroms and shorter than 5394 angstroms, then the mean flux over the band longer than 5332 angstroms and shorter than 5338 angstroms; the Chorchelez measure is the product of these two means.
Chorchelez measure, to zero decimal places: 141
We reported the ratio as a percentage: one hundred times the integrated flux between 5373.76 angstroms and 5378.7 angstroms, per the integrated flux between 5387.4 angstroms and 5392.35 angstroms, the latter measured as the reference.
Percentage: 102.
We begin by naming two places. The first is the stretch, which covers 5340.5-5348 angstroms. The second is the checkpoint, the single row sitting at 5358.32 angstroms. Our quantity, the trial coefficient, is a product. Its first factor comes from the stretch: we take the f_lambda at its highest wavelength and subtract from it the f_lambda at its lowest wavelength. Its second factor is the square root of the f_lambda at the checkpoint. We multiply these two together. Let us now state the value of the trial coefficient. 4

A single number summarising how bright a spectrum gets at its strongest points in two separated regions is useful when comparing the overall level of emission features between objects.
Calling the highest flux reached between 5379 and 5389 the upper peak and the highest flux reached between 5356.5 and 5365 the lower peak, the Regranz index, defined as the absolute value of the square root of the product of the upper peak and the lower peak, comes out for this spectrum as 13.2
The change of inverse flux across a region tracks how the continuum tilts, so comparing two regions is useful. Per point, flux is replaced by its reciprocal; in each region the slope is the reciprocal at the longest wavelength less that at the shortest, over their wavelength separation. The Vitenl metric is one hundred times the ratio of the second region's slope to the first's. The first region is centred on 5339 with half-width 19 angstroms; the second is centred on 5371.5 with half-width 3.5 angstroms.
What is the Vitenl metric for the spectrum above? 73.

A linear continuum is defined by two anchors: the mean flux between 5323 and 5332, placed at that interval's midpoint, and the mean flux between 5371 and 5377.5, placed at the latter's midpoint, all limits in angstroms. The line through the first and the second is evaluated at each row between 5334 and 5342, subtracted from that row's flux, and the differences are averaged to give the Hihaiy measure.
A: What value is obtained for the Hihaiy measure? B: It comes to 0.62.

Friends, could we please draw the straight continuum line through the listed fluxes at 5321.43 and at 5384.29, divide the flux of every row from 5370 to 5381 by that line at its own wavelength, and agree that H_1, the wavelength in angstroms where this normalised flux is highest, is 5380.57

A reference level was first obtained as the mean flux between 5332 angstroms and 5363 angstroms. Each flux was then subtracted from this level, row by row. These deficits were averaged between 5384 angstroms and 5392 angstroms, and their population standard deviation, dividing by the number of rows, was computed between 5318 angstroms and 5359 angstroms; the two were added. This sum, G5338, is 1.1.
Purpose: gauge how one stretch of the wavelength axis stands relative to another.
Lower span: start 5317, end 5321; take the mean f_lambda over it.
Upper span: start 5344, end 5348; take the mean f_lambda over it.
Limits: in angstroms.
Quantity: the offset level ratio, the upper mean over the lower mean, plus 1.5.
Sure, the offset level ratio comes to 2.59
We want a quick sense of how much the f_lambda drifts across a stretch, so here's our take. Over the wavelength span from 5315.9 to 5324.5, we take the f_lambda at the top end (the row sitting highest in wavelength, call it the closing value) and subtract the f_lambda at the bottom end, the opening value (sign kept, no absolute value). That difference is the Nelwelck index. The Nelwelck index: -1.1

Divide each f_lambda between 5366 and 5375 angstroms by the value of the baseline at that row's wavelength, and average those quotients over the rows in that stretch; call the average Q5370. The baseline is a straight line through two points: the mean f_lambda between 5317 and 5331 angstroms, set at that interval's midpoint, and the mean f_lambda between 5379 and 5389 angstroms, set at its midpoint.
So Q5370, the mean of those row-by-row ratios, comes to 0.99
